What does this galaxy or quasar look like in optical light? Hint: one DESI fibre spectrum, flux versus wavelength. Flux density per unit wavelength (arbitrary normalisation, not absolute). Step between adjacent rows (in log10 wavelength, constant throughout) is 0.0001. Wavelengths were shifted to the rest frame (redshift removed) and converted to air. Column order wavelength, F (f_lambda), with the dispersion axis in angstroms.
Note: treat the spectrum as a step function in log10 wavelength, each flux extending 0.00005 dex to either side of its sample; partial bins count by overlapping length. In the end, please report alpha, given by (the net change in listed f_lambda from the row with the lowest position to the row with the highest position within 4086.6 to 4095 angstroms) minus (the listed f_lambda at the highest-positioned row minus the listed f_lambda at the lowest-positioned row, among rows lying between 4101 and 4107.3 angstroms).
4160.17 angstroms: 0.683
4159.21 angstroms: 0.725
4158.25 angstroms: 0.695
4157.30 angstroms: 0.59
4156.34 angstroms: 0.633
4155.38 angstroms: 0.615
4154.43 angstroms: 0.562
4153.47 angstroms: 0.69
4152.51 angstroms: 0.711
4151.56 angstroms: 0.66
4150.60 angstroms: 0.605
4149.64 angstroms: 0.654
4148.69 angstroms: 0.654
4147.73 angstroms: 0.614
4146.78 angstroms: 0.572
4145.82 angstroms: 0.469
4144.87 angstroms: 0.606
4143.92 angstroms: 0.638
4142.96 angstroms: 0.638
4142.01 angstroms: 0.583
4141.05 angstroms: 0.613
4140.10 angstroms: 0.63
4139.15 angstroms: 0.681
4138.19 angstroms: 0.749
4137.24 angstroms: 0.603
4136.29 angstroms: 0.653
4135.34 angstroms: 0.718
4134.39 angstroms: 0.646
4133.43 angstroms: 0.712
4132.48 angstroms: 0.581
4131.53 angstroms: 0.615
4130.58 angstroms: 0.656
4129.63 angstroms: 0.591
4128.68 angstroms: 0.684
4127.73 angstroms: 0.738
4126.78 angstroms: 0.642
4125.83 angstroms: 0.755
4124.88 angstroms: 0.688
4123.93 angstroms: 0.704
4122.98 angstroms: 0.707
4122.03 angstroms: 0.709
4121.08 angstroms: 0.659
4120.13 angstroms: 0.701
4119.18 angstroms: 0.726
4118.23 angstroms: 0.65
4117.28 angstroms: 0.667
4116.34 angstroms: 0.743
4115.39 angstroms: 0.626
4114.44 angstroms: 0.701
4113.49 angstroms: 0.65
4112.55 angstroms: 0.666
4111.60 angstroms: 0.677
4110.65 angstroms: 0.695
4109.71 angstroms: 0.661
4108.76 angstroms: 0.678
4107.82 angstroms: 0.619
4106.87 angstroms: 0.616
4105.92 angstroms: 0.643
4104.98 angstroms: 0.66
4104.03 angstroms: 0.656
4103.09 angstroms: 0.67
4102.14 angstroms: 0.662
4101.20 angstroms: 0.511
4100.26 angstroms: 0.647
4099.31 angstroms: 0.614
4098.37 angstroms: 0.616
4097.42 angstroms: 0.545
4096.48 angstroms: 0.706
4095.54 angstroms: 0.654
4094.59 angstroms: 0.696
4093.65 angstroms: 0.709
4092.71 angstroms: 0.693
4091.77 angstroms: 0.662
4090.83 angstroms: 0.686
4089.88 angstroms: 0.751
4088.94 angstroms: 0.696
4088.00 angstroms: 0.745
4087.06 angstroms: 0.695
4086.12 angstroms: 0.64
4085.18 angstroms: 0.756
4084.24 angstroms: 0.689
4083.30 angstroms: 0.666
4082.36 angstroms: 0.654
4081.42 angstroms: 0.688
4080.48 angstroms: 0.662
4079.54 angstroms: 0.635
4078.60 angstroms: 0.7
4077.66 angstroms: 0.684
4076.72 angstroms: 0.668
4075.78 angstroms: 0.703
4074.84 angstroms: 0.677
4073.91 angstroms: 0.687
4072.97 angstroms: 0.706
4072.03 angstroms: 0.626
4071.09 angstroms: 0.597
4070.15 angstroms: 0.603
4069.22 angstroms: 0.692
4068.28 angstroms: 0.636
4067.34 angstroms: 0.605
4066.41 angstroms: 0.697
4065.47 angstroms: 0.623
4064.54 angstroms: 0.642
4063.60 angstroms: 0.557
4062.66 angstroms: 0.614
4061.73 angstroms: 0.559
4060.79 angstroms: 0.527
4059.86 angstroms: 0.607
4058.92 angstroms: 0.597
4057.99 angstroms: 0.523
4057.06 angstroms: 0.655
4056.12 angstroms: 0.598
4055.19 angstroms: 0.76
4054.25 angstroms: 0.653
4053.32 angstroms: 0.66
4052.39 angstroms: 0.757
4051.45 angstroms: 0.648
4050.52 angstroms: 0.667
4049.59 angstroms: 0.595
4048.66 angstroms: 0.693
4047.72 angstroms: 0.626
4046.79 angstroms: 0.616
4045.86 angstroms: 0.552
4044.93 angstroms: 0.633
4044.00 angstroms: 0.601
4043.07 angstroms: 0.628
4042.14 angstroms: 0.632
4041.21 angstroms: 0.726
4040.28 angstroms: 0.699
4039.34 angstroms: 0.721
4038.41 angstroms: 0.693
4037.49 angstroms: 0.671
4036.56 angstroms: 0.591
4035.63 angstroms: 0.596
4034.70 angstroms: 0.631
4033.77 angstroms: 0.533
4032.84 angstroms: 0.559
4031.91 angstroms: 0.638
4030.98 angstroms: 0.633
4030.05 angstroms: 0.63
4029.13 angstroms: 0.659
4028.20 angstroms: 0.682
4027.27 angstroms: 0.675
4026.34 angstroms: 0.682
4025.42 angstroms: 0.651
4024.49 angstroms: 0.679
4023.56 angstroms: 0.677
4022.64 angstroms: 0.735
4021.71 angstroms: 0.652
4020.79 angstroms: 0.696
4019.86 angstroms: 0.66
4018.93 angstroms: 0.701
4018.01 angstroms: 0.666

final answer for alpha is -0.10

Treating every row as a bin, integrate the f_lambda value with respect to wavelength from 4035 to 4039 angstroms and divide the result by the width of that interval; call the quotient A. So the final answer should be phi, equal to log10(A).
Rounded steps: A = 0.641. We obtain -0.193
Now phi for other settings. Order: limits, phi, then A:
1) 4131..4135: -0.193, 0.641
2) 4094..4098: -0.187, 0.650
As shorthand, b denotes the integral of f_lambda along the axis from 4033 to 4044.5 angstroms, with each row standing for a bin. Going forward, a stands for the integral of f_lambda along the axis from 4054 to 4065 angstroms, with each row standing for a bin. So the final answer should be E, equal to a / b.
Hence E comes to 0.90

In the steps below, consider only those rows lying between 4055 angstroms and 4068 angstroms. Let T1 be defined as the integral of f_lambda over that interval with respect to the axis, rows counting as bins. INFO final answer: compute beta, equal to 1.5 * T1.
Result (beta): 11.9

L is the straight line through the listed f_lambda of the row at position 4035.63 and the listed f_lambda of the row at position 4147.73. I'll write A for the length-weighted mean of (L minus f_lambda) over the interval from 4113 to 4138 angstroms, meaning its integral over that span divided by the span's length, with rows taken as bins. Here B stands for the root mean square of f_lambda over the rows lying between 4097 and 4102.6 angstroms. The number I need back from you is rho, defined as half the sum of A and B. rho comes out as 0.27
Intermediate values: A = -0.06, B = 0.602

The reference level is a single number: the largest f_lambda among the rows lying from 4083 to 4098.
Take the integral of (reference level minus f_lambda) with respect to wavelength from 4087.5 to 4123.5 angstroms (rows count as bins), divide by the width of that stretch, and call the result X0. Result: 0.088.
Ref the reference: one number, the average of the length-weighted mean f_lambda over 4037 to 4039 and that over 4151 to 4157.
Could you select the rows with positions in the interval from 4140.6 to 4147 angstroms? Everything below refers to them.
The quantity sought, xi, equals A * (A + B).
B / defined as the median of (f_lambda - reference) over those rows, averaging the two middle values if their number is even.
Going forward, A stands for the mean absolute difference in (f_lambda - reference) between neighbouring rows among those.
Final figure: 0.000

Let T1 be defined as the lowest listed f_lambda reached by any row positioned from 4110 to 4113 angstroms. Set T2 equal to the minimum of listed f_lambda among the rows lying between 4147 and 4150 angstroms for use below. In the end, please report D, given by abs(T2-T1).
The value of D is 0.05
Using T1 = 0.666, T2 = 0.614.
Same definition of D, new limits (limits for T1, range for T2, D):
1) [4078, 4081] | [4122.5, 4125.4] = 0.05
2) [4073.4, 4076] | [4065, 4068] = 0.07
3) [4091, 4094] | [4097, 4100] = 0.12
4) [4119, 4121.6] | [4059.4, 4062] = 0.13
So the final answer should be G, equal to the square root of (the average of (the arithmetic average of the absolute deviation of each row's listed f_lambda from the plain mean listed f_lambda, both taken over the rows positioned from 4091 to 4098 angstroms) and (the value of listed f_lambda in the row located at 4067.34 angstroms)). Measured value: 0.57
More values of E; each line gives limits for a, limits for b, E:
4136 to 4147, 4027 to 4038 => 0.99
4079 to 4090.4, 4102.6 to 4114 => 1.05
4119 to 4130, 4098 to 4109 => 1.09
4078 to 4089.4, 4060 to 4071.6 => 1.10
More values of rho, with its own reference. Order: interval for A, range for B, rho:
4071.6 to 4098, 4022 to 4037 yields 0.28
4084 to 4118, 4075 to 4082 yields 0.31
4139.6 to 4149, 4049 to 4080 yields 0.33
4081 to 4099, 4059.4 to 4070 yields 0.27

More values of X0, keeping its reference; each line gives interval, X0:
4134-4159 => 0.121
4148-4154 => 0.096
